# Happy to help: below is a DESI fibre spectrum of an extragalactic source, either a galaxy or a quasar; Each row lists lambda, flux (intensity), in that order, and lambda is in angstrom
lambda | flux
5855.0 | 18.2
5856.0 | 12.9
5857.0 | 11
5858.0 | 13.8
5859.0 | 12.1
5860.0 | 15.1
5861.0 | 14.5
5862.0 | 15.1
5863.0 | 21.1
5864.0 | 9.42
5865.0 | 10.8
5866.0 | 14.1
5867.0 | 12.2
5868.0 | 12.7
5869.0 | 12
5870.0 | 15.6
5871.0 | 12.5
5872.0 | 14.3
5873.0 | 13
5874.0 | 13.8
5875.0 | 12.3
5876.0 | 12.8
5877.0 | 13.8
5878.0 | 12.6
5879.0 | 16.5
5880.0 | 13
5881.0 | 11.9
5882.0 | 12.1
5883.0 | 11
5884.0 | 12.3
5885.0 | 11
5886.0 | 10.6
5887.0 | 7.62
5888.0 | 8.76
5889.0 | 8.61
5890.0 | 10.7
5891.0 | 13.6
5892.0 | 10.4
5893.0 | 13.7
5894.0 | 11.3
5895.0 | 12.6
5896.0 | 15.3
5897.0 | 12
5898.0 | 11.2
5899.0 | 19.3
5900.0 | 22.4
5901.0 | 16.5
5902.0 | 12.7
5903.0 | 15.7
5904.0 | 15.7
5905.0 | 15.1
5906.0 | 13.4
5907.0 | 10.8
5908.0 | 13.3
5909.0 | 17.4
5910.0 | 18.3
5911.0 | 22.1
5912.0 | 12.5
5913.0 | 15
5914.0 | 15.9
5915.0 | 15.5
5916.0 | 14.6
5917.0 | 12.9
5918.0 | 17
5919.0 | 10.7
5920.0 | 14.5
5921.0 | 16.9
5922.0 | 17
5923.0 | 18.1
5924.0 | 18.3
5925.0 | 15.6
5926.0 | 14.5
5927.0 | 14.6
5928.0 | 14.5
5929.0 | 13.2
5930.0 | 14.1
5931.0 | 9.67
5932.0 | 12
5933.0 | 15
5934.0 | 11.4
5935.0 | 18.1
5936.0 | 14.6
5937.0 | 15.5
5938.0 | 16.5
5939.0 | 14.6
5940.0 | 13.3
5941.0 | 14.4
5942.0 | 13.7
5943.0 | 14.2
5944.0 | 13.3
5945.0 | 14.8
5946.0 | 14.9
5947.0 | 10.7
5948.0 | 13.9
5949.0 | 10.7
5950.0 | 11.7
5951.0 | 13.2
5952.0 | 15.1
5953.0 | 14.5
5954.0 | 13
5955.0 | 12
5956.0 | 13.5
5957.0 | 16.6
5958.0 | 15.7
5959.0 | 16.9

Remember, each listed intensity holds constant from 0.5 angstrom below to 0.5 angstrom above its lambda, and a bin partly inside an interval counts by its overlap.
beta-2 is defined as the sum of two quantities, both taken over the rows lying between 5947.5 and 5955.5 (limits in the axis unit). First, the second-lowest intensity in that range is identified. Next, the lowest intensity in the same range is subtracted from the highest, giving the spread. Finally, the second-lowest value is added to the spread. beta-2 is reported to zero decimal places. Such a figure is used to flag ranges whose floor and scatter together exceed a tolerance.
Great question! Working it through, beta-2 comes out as 16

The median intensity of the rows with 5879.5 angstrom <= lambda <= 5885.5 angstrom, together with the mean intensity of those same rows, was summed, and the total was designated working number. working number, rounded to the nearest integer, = 24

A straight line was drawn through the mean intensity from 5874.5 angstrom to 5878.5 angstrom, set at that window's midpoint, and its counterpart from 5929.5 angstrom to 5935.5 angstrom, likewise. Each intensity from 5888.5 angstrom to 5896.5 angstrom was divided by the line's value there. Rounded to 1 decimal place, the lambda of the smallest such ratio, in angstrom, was 5889.0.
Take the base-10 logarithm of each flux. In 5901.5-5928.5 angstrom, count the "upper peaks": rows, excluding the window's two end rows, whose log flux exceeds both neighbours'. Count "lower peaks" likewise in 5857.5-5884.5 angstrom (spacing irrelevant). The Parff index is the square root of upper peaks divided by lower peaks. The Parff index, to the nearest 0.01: 0.71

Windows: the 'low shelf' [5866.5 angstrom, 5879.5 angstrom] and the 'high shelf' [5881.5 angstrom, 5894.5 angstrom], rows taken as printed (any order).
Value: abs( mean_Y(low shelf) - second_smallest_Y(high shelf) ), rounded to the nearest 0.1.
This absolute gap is 4.8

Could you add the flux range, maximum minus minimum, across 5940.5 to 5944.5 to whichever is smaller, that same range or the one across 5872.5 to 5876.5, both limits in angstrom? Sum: 2.2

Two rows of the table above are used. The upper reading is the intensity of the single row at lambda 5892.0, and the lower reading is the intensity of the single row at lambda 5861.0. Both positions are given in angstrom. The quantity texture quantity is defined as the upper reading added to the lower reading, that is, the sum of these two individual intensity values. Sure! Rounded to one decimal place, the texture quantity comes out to 24.9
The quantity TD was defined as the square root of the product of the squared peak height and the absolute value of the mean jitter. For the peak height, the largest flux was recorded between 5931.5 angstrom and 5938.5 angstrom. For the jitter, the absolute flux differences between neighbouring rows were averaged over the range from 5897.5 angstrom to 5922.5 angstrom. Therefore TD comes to 32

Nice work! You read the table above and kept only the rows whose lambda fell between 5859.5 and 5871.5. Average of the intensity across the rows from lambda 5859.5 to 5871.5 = 13.8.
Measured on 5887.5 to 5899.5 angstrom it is 12.3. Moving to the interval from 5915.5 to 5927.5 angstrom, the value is 15.4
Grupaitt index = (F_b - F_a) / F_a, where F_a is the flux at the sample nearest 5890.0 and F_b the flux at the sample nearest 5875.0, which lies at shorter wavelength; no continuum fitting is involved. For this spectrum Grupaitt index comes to 0.15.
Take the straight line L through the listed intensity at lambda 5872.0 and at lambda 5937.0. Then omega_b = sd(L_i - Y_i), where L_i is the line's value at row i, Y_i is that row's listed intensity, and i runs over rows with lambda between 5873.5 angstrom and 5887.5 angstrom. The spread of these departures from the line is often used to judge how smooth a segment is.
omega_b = 2.0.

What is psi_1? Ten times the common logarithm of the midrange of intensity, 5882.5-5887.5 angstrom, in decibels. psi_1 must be 10.0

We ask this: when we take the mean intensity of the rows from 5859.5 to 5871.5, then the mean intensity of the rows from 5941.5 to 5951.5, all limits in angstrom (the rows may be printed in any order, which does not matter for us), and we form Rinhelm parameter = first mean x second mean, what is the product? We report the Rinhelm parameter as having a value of 180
